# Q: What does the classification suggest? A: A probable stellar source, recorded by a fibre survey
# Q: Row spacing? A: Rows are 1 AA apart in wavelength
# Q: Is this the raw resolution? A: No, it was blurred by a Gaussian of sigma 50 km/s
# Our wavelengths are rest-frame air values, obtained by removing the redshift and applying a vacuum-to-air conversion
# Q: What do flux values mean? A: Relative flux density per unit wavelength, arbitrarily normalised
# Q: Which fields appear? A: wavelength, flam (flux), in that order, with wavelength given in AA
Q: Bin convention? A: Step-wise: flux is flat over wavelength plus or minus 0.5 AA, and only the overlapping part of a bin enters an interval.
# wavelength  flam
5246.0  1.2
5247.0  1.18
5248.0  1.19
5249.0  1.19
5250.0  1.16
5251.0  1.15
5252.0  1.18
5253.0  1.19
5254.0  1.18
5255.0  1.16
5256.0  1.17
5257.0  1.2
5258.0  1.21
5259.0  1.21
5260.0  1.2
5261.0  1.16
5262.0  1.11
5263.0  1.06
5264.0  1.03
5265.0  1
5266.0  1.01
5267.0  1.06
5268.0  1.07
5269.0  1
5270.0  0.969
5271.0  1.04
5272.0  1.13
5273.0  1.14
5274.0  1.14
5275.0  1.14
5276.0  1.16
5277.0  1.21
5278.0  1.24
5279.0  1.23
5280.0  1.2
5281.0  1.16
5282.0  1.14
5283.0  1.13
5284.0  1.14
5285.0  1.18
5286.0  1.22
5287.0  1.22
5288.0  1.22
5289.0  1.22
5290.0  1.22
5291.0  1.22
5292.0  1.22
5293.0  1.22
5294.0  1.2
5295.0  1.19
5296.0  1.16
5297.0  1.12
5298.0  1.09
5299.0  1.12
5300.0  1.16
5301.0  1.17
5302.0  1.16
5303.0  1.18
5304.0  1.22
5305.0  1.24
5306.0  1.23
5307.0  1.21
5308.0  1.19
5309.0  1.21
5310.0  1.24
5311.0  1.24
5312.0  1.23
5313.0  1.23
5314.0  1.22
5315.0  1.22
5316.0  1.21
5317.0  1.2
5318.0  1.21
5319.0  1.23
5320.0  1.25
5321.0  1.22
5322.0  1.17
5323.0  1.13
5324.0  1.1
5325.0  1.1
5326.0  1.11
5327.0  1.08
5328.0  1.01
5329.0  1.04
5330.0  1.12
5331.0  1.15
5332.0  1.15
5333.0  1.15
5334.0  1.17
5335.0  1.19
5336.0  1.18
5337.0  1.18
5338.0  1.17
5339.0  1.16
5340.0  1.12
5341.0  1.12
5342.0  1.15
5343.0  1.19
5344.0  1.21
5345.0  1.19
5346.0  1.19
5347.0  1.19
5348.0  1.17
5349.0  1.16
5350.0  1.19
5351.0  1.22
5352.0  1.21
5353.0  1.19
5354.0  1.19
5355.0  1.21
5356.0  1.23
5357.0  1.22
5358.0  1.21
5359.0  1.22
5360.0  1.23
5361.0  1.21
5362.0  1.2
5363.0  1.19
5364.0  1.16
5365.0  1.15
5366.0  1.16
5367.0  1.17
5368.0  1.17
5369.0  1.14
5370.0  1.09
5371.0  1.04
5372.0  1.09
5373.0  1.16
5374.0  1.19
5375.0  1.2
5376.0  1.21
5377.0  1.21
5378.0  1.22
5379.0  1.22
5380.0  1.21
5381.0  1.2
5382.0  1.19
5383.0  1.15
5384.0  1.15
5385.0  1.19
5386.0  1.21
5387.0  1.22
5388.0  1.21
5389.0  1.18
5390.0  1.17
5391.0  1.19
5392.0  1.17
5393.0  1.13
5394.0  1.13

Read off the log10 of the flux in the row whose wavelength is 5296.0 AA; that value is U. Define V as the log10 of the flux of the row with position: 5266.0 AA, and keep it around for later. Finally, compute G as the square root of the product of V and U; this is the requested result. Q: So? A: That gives 0.02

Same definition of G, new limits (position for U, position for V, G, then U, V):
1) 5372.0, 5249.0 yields 0.05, 0.04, 0.076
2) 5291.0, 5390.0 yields 0.08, 0.09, 0.068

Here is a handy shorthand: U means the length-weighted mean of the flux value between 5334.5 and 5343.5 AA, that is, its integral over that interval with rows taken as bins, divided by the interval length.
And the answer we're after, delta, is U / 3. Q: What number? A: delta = 0.387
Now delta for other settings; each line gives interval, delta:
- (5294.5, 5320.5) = 0.399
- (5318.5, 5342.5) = 0.381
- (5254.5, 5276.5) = 0.369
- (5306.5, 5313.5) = 0.407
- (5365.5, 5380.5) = 0.388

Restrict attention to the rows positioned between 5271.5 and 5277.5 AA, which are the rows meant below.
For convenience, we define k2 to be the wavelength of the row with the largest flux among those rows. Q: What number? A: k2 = 5277.0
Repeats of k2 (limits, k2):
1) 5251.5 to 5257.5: 5257.0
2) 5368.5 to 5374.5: 5374.0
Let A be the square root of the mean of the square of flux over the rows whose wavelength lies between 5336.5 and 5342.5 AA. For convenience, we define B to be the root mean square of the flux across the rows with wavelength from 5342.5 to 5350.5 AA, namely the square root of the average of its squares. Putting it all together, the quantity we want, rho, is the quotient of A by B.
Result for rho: 0.97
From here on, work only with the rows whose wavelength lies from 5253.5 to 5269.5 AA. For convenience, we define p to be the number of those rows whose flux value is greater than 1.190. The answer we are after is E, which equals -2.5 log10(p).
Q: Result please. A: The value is -1.5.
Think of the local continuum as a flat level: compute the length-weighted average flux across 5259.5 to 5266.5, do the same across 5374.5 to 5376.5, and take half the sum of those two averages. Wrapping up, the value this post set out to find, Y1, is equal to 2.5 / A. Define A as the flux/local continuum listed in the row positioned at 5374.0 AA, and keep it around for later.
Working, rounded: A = 1.04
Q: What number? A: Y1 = 2.40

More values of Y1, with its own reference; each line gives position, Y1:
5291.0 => 2.34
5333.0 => 2.49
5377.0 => 2.36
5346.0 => 2.40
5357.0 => 2.34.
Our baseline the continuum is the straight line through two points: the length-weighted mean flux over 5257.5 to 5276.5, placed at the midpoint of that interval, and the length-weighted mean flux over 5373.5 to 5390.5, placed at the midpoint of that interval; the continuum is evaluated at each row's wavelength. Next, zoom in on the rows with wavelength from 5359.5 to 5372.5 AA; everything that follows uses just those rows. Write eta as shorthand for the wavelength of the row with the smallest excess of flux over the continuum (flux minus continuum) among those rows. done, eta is 5371.0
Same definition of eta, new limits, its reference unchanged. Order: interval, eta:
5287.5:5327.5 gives 5327.0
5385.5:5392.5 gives 5392.0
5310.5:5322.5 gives 5322.0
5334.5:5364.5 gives 5341.0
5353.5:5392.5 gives 5371.0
